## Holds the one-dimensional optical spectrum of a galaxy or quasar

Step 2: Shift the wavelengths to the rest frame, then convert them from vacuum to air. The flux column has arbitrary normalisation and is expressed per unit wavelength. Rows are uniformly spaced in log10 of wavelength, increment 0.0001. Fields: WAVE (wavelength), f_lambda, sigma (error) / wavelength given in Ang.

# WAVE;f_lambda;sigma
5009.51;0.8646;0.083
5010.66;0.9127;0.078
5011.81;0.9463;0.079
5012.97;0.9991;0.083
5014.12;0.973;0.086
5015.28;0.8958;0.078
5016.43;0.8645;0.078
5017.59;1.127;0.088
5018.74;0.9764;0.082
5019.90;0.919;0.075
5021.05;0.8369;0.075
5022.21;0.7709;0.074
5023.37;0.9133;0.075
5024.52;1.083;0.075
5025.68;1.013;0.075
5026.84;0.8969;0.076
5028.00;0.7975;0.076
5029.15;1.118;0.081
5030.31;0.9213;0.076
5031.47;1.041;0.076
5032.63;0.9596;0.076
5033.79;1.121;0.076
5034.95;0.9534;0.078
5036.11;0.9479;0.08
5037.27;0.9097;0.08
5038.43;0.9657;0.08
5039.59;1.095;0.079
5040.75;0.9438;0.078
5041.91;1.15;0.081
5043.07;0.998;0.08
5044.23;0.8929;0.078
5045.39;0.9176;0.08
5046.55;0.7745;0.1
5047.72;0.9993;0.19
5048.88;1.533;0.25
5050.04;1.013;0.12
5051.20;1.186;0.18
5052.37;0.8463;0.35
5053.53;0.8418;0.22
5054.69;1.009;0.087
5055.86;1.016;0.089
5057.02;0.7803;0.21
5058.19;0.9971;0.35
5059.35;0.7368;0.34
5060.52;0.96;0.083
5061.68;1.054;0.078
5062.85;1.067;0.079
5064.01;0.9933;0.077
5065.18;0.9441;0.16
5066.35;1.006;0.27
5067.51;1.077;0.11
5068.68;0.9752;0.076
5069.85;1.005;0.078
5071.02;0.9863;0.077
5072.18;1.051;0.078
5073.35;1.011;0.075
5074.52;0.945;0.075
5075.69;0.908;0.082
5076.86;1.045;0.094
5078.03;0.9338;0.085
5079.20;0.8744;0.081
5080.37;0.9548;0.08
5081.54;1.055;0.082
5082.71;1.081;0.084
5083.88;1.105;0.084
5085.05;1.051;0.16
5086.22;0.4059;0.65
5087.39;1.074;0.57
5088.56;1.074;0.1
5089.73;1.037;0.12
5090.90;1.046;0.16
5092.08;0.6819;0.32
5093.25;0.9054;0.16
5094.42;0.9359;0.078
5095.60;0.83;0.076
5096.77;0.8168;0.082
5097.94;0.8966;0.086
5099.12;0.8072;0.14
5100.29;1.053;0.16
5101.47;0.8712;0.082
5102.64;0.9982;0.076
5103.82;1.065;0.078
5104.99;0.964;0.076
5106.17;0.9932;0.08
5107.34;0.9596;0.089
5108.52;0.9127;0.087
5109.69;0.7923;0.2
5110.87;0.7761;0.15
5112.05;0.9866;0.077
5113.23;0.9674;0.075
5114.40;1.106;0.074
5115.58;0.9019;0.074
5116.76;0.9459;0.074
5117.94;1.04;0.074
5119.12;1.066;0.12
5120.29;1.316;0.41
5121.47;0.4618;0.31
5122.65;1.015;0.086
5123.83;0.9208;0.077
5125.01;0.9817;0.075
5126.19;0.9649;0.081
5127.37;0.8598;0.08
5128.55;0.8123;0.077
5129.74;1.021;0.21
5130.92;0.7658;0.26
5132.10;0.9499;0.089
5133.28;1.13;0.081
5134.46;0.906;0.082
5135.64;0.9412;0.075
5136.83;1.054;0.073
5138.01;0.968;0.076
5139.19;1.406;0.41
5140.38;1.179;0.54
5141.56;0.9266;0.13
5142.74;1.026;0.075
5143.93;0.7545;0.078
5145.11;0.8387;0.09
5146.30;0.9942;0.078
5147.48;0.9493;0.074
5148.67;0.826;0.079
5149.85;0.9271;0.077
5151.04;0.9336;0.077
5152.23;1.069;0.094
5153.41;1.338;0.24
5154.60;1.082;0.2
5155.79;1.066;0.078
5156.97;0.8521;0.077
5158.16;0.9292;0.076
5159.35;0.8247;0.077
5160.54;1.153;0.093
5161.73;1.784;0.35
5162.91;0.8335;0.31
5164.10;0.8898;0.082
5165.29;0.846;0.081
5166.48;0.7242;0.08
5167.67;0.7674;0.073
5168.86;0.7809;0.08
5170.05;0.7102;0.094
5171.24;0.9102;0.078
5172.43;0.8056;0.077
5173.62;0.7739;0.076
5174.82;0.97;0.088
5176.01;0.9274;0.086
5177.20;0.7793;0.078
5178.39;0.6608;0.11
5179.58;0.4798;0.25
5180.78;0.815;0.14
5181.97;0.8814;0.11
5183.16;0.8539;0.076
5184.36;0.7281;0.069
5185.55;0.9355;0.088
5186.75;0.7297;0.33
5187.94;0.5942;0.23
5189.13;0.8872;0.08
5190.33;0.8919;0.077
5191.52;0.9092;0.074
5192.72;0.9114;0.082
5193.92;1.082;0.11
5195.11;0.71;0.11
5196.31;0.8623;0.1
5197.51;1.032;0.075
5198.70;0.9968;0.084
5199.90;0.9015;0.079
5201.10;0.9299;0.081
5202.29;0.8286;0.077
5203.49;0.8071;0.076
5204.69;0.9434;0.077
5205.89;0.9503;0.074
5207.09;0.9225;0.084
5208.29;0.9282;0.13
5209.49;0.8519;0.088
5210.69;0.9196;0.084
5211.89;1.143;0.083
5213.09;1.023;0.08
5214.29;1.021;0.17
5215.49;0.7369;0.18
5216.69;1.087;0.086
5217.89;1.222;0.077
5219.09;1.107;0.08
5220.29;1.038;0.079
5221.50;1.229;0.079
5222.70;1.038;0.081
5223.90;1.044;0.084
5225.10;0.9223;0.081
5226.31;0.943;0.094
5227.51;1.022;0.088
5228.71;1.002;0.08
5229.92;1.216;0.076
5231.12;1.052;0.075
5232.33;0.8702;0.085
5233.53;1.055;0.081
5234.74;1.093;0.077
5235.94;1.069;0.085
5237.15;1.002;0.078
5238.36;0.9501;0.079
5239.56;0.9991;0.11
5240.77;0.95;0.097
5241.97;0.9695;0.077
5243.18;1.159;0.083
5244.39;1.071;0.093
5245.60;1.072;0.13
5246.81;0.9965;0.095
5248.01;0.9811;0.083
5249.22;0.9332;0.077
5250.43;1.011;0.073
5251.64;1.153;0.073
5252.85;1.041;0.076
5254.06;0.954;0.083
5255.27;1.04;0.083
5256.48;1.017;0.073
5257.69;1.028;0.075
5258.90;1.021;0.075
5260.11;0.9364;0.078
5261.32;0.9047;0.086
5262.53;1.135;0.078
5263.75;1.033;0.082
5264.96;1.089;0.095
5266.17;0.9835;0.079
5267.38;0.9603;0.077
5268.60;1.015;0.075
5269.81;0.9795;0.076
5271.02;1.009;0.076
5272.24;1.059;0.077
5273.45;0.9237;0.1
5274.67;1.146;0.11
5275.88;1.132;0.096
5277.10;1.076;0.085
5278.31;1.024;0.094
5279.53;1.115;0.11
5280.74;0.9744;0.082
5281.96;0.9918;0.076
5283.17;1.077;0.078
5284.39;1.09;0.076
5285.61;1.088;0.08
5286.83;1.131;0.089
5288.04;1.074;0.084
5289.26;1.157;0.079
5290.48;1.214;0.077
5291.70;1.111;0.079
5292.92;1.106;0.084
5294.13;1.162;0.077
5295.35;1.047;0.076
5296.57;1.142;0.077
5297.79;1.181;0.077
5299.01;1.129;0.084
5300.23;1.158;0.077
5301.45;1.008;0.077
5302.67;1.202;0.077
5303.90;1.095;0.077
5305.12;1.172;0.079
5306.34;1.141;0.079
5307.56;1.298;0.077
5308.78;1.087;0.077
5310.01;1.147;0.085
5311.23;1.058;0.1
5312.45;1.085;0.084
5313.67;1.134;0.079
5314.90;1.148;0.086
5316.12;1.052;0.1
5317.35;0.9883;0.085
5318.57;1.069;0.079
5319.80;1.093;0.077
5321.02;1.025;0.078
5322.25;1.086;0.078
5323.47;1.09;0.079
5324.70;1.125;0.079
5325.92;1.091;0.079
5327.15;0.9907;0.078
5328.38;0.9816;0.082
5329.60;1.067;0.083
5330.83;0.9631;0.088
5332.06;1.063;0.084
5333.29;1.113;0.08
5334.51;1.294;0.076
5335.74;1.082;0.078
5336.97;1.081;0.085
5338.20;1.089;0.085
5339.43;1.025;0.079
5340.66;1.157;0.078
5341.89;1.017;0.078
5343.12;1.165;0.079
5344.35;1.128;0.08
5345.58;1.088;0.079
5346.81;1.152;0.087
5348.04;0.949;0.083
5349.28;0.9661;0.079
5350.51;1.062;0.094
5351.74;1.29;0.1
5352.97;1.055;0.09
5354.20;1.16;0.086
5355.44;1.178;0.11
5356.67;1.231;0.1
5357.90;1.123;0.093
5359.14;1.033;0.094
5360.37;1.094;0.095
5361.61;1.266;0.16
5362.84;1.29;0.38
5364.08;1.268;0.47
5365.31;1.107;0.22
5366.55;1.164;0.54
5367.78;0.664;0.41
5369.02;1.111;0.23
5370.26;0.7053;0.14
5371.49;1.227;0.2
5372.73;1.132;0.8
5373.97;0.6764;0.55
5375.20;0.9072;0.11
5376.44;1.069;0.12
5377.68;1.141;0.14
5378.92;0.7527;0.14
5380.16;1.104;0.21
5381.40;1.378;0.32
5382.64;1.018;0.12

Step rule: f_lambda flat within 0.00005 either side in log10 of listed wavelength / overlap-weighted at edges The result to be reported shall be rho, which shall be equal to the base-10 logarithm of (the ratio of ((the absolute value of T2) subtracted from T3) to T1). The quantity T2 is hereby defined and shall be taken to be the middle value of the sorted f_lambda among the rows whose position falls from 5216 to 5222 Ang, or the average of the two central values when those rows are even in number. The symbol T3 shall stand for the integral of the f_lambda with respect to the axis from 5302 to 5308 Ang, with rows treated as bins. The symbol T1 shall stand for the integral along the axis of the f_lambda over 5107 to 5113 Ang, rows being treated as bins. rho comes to 0.05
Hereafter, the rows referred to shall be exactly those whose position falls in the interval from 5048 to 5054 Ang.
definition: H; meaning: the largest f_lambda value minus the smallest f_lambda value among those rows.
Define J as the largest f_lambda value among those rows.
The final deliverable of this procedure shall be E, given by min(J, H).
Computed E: 0.69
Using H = 0.69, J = 1.533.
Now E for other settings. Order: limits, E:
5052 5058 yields 0.24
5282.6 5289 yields 0.06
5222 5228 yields 0.12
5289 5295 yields 0.11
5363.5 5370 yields 0.60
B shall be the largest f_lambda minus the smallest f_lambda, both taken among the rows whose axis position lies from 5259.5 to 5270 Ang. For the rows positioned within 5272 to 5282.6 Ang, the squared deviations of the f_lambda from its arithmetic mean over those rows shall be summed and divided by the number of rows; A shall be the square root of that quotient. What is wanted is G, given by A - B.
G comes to -0.16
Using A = 0.07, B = 0.23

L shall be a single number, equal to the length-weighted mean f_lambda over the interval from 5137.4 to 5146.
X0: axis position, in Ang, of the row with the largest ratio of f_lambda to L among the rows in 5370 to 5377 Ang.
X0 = 5371.49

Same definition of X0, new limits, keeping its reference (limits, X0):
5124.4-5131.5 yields 5129.74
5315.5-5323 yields 5319.80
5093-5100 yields 5094.42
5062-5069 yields 5067.51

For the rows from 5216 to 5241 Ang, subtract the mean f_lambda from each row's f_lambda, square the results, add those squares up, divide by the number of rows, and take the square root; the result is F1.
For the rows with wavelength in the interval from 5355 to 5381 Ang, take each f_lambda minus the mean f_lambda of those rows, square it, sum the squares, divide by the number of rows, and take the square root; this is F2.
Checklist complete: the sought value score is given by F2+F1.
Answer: 0.288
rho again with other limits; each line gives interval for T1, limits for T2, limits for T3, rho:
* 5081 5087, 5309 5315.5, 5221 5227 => -0.05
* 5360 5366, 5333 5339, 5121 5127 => -0.24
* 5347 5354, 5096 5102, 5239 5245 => -0.15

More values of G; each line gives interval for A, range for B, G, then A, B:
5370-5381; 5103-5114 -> -0.09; 0.20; 0.29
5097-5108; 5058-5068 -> -0.26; 0.08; 0.34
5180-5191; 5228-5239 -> -0.24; 0.10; 0.35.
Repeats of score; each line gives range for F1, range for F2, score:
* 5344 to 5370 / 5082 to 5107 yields 0.300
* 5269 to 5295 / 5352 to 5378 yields 0.253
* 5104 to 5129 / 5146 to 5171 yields 0.392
